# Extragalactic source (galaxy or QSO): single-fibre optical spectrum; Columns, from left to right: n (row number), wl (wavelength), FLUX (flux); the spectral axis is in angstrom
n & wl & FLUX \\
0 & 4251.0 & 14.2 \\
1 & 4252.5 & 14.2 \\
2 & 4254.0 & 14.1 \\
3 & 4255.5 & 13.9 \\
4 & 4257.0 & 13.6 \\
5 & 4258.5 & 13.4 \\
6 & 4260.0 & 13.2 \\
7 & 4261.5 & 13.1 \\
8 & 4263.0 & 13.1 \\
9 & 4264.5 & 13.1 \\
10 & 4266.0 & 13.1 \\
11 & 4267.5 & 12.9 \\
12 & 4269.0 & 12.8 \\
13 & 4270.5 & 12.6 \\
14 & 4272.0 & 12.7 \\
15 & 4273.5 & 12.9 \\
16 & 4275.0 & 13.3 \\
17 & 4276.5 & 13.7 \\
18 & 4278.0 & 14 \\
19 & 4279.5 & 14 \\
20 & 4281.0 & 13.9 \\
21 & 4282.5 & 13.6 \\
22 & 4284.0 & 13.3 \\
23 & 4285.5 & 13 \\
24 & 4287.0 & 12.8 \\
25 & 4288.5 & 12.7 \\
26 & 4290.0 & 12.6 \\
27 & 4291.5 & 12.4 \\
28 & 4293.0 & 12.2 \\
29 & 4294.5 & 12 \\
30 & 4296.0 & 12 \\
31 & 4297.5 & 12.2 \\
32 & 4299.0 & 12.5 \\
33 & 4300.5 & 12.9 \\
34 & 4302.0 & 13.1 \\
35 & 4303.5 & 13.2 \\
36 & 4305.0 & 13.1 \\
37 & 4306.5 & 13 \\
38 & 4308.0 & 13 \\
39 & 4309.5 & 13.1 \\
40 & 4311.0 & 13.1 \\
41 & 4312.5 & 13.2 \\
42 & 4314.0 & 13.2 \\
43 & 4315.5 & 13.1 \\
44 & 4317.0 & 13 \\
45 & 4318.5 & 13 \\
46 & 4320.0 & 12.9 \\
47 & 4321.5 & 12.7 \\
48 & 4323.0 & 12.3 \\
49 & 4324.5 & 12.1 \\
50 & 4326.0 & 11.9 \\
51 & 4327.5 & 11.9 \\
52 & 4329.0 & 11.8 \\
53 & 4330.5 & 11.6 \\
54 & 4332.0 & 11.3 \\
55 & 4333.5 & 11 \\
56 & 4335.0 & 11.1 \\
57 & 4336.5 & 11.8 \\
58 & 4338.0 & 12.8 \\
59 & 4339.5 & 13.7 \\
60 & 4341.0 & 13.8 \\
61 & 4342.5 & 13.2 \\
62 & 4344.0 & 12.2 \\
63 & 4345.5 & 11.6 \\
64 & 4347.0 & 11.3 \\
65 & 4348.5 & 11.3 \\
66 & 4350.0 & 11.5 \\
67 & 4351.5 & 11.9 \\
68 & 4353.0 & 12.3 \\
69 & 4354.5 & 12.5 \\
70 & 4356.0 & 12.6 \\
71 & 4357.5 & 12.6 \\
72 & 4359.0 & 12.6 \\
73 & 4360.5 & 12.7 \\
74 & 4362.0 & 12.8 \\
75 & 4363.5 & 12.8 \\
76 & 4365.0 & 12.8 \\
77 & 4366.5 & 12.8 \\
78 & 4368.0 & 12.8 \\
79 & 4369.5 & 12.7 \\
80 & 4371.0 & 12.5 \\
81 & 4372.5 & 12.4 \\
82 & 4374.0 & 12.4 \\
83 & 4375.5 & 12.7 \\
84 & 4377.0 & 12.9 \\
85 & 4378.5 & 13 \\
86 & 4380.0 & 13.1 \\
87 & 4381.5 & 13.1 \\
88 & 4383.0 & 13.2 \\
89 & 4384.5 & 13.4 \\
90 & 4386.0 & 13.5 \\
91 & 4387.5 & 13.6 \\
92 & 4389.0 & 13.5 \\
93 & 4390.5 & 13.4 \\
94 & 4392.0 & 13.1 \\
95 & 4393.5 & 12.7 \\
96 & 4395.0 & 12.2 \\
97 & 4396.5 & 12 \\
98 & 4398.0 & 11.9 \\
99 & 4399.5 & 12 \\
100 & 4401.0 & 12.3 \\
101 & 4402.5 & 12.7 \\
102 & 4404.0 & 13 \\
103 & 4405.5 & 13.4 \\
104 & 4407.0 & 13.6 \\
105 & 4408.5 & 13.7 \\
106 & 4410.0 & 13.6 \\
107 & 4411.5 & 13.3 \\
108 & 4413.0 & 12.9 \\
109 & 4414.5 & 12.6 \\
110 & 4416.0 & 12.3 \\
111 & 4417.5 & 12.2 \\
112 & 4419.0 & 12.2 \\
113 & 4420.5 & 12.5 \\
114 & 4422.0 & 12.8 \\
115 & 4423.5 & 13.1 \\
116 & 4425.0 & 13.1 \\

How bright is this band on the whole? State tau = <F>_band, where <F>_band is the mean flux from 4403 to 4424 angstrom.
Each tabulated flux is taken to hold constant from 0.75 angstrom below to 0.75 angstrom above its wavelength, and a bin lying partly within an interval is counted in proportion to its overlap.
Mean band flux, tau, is 12.9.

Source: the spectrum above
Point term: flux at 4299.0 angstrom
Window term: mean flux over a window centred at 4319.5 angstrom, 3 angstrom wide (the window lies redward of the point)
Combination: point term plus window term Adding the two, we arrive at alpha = 25.4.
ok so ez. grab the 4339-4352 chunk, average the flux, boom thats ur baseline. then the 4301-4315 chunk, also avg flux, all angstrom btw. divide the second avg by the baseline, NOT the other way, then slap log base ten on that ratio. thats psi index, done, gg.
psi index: 0.029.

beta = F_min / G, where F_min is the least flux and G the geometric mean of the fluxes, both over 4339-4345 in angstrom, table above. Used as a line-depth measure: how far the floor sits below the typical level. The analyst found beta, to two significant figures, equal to 0.92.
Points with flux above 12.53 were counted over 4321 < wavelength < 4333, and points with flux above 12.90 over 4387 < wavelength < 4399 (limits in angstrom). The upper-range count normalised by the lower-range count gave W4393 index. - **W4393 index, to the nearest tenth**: 4.0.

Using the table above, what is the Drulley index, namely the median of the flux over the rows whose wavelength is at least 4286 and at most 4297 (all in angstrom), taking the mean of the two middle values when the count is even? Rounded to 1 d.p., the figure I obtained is 12.4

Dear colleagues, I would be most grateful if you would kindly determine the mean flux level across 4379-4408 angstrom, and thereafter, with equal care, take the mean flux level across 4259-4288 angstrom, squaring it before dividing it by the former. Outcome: 13.5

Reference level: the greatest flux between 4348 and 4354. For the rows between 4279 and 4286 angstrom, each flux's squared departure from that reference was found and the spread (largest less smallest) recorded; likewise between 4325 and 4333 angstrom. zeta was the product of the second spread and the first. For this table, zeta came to 2.0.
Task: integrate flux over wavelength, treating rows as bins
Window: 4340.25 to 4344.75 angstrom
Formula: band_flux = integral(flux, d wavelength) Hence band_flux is 58.8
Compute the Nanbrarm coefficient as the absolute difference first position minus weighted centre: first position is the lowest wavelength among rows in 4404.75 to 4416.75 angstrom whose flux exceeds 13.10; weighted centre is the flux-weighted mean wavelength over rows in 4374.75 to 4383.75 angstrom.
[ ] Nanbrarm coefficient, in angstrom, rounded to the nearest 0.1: 26.2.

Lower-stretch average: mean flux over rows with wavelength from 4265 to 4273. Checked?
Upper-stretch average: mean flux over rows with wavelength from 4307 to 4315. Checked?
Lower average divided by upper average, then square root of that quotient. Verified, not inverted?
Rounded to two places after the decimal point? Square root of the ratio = 0.99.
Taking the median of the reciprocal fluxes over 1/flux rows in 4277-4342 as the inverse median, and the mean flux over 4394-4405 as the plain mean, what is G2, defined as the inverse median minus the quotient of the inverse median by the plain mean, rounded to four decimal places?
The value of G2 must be 0.0712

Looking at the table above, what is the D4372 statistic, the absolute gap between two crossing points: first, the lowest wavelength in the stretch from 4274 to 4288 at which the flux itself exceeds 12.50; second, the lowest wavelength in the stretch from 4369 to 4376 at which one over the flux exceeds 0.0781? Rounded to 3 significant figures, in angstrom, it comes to 94.5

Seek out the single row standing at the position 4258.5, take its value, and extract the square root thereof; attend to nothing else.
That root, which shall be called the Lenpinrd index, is 3.66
